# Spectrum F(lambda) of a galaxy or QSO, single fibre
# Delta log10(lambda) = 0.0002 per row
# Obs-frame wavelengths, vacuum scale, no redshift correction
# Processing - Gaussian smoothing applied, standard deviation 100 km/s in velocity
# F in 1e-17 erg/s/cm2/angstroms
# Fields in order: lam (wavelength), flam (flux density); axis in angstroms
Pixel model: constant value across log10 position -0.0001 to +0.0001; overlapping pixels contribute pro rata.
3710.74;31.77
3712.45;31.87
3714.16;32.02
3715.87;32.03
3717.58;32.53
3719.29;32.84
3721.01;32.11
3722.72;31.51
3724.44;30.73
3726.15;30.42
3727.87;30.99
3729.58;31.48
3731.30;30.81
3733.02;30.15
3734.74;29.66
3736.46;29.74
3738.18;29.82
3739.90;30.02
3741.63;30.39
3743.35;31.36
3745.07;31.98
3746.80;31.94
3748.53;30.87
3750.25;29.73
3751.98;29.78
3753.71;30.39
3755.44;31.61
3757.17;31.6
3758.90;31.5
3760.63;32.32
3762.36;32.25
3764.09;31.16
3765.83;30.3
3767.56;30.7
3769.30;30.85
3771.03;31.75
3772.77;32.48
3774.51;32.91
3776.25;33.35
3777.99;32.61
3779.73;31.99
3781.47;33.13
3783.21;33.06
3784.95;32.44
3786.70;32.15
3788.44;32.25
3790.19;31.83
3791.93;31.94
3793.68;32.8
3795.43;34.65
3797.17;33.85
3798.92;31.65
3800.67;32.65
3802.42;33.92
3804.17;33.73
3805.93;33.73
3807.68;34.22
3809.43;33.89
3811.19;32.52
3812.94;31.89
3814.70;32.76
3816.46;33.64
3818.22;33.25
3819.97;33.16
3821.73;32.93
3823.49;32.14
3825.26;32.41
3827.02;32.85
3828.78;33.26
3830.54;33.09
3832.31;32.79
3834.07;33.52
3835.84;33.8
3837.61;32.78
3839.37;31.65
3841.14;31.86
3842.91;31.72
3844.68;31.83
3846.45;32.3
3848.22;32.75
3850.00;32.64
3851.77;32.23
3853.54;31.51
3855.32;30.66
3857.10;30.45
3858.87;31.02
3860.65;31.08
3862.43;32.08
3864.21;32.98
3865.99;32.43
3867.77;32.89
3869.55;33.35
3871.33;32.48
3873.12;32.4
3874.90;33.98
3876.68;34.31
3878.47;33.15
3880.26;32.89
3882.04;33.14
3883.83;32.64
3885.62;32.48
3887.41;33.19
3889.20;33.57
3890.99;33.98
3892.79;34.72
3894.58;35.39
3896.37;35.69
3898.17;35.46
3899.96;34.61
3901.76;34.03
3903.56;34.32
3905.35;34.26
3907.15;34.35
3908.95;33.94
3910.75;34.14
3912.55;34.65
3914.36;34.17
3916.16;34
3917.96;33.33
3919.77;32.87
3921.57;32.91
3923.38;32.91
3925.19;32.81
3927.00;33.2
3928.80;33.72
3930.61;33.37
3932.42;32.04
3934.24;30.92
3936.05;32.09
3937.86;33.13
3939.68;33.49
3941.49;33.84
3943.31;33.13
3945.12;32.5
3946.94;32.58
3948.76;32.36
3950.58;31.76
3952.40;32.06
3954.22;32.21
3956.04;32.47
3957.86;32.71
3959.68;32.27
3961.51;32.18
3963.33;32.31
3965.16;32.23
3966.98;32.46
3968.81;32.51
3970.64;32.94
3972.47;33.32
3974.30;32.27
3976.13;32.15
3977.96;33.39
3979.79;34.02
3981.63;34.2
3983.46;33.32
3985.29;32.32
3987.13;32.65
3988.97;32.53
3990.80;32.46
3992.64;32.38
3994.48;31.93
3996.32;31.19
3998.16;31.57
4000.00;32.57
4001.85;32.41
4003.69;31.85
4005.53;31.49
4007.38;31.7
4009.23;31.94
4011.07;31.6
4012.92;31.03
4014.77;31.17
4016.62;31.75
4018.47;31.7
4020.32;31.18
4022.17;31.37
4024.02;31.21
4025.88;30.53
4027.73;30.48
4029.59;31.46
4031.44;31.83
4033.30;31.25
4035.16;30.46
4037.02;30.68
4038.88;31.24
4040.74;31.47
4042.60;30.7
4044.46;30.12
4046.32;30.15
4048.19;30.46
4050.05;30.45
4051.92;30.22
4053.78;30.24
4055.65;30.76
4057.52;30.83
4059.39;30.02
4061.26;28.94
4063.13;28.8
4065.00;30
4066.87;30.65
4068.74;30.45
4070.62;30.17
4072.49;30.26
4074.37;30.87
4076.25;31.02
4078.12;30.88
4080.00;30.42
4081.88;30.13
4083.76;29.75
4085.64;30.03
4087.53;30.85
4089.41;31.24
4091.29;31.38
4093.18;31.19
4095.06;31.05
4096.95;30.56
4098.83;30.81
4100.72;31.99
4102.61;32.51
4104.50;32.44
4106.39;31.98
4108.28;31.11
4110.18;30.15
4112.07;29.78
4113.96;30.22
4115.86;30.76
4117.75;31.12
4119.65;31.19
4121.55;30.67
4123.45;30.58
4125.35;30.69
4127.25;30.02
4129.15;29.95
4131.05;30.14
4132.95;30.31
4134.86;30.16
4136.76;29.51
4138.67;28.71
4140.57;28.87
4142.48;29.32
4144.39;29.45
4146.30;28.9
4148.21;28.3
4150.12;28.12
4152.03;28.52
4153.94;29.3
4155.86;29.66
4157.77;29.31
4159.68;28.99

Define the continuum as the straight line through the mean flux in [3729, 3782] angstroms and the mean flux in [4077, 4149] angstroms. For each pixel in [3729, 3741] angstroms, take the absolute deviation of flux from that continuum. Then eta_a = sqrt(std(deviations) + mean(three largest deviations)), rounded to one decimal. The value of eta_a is 1.4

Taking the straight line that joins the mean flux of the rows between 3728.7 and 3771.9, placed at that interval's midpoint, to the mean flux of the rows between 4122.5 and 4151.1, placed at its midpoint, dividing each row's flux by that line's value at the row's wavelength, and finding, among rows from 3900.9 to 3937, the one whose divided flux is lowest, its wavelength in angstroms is 3934.24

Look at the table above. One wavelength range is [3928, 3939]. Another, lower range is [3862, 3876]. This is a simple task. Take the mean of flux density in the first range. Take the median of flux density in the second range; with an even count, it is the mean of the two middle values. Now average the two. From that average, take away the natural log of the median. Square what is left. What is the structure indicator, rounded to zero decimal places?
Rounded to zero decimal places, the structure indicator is 848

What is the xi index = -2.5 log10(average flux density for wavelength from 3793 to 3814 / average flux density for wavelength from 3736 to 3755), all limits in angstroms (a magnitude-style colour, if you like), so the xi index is -0.09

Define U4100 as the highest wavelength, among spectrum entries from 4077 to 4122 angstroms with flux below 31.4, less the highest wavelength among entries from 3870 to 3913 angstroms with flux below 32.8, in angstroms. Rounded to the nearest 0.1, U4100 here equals 235.9 angstroms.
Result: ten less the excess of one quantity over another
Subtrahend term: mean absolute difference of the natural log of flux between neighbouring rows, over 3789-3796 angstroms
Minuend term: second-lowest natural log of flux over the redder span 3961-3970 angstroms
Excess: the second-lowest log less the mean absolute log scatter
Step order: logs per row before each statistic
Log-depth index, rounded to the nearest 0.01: 6.56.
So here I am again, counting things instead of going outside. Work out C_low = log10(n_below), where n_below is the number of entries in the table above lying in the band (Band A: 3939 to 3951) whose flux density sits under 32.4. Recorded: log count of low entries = 0.30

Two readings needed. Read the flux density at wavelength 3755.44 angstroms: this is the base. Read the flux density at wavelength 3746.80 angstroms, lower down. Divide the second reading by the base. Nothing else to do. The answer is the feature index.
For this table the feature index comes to 1.01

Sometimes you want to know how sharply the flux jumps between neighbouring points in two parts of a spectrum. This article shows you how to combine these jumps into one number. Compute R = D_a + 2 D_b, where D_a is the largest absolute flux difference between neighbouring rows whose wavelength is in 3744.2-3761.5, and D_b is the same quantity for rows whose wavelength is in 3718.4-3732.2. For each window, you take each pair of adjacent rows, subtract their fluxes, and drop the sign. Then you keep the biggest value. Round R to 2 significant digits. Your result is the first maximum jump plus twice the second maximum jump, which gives 2.8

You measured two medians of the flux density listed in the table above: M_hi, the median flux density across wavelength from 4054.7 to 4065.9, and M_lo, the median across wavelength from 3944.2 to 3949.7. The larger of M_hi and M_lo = 32.5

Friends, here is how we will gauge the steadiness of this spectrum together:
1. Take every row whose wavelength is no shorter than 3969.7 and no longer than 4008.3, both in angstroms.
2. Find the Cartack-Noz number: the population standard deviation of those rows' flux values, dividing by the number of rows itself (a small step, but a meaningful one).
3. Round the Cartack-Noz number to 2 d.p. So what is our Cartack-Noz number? 0.78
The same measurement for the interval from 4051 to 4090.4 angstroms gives 0.61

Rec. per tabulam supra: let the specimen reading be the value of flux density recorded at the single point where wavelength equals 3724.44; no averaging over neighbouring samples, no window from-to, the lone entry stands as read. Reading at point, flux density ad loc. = 30.73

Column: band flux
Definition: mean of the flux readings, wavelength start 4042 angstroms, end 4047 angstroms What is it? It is 30.3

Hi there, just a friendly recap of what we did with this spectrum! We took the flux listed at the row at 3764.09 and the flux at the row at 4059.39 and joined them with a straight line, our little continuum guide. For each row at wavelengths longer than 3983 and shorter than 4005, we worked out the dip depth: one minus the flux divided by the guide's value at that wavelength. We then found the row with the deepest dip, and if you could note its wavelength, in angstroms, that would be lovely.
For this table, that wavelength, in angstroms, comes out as 3996.32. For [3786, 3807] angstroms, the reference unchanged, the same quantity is 3798.92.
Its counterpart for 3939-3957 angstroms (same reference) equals 3950.58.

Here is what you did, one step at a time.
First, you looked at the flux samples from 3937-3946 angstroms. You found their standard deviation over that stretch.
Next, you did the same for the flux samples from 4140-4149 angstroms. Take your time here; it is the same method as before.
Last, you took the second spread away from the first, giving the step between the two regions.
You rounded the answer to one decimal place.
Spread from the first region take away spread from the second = 0.0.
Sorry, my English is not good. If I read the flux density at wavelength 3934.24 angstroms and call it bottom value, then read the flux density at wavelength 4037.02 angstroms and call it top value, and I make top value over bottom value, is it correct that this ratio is 0.99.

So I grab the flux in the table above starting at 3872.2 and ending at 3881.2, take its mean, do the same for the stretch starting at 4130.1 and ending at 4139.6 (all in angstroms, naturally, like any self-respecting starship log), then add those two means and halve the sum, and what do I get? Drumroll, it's 31.6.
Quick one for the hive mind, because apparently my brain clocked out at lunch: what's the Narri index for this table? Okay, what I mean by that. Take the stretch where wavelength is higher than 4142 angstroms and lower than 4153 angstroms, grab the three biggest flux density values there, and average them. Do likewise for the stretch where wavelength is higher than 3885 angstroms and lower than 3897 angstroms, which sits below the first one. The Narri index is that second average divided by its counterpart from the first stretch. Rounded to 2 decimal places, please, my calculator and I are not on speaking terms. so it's 1.21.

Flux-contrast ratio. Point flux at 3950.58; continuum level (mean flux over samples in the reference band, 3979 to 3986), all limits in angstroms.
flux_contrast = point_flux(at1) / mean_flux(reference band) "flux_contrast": 0.95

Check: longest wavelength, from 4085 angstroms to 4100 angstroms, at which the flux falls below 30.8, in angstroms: 4096.95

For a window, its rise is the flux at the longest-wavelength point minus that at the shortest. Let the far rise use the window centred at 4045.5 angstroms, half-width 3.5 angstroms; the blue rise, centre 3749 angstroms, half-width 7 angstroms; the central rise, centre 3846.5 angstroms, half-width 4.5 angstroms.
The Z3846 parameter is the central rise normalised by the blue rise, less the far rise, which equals 3.9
